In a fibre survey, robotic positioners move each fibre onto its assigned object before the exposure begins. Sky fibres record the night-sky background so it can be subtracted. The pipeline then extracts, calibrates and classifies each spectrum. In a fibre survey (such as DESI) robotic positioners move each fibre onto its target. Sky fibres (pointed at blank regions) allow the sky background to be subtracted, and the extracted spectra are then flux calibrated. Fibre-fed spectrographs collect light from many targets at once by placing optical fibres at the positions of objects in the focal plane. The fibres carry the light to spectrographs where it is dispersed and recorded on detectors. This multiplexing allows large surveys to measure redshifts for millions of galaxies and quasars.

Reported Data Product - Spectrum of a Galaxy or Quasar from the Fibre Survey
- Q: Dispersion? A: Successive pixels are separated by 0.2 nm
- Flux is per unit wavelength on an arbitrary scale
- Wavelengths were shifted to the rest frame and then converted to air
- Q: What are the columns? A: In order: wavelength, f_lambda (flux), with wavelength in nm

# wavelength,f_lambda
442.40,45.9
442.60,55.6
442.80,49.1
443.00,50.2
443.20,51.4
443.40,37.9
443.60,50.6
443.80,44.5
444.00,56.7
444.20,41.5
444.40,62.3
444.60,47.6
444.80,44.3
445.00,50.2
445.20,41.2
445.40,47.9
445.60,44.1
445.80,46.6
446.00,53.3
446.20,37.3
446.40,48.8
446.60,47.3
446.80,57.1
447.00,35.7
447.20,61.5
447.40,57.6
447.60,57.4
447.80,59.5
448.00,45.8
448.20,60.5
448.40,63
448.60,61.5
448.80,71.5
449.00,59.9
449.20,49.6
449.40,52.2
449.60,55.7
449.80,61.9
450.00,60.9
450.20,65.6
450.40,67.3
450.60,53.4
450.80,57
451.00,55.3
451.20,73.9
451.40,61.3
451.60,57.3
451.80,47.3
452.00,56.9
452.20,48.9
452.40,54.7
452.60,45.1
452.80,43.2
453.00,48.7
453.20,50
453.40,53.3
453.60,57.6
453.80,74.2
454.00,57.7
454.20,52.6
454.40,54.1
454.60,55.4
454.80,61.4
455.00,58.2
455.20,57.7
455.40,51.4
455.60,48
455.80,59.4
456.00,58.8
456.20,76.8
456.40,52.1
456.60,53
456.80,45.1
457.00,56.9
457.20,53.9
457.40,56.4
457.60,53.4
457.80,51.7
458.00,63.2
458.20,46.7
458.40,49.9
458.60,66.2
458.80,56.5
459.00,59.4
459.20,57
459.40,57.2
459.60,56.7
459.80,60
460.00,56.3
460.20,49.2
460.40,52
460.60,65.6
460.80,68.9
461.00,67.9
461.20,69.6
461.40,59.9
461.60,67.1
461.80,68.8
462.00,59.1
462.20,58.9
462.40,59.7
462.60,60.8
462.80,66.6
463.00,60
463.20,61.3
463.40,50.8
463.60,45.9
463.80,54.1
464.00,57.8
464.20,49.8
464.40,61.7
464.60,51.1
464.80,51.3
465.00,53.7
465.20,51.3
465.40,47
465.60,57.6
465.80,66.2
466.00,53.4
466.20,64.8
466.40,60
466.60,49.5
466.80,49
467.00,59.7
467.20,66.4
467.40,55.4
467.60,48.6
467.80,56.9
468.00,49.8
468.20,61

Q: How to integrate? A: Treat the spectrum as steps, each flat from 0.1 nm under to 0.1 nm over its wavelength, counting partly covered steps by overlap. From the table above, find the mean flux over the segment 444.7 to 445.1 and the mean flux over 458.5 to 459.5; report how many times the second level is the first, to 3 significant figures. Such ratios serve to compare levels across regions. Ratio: 1.25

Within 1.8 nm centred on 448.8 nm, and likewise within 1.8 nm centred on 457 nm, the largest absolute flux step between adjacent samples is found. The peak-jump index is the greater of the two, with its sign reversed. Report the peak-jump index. -25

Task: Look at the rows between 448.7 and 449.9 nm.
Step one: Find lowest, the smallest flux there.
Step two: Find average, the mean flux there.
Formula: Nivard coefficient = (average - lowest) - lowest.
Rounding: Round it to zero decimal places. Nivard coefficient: -41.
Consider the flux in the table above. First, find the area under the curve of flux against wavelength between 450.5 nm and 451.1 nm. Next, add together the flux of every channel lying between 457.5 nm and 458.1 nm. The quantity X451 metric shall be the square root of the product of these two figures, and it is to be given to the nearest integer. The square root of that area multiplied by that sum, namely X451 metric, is 75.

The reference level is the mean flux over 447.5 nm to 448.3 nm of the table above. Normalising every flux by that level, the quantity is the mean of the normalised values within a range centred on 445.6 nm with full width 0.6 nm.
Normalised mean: 0.83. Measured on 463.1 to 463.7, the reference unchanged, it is 0.94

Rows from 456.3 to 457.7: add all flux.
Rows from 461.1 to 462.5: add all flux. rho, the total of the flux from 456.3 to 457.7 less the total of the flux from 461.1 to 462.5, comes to -72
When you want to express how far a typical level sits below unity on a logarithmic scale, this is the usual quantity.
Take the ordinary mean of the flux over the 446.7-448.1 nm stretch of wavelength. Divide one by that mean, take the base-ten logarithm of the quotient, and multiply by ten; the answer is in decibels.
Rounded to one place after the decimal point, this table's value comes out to -17.3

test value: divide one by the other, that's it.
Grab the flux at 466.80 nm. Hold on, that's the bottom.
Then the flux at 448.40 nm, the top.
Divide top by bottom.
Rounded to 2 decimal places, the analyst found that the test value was 1.29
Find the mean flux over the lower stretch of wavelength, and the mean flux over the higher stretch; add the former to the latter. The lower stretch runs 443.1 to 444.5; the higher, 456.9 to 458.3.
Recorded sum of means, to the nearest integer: 104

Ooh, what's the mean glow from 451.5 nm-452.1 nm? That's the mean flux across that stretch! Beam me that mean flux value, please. 54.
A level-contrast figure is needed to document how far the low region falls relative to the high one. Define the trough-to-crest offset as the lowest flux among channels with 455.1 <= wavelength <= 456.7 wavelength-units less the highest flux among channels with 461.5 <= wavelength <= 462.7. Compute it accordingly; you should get -21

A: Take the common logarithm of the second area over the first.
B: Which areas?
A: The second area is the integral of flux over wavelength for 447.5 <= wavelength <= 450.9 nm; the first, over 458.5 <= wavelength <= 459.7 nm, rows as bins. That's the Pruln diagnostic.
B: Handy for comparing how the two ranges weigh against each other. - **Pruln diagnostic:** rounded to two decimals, 0.45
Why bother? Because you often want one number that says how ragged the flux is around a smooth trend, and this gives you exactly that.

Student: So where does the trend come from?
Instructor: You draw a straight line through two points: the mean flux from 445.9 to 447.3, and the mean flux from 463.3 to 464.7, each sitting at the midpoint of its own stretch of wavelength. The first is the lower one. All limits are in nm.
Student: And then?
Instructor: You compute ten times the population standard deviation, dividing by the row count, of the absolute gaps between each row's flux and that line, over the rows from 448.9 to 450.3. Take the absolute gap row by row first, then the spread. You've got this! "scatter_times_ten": 52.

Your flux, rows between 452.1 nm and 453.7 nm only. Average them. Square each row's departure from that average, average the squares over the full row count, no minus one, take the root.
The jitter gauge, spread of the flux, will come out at 4.5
